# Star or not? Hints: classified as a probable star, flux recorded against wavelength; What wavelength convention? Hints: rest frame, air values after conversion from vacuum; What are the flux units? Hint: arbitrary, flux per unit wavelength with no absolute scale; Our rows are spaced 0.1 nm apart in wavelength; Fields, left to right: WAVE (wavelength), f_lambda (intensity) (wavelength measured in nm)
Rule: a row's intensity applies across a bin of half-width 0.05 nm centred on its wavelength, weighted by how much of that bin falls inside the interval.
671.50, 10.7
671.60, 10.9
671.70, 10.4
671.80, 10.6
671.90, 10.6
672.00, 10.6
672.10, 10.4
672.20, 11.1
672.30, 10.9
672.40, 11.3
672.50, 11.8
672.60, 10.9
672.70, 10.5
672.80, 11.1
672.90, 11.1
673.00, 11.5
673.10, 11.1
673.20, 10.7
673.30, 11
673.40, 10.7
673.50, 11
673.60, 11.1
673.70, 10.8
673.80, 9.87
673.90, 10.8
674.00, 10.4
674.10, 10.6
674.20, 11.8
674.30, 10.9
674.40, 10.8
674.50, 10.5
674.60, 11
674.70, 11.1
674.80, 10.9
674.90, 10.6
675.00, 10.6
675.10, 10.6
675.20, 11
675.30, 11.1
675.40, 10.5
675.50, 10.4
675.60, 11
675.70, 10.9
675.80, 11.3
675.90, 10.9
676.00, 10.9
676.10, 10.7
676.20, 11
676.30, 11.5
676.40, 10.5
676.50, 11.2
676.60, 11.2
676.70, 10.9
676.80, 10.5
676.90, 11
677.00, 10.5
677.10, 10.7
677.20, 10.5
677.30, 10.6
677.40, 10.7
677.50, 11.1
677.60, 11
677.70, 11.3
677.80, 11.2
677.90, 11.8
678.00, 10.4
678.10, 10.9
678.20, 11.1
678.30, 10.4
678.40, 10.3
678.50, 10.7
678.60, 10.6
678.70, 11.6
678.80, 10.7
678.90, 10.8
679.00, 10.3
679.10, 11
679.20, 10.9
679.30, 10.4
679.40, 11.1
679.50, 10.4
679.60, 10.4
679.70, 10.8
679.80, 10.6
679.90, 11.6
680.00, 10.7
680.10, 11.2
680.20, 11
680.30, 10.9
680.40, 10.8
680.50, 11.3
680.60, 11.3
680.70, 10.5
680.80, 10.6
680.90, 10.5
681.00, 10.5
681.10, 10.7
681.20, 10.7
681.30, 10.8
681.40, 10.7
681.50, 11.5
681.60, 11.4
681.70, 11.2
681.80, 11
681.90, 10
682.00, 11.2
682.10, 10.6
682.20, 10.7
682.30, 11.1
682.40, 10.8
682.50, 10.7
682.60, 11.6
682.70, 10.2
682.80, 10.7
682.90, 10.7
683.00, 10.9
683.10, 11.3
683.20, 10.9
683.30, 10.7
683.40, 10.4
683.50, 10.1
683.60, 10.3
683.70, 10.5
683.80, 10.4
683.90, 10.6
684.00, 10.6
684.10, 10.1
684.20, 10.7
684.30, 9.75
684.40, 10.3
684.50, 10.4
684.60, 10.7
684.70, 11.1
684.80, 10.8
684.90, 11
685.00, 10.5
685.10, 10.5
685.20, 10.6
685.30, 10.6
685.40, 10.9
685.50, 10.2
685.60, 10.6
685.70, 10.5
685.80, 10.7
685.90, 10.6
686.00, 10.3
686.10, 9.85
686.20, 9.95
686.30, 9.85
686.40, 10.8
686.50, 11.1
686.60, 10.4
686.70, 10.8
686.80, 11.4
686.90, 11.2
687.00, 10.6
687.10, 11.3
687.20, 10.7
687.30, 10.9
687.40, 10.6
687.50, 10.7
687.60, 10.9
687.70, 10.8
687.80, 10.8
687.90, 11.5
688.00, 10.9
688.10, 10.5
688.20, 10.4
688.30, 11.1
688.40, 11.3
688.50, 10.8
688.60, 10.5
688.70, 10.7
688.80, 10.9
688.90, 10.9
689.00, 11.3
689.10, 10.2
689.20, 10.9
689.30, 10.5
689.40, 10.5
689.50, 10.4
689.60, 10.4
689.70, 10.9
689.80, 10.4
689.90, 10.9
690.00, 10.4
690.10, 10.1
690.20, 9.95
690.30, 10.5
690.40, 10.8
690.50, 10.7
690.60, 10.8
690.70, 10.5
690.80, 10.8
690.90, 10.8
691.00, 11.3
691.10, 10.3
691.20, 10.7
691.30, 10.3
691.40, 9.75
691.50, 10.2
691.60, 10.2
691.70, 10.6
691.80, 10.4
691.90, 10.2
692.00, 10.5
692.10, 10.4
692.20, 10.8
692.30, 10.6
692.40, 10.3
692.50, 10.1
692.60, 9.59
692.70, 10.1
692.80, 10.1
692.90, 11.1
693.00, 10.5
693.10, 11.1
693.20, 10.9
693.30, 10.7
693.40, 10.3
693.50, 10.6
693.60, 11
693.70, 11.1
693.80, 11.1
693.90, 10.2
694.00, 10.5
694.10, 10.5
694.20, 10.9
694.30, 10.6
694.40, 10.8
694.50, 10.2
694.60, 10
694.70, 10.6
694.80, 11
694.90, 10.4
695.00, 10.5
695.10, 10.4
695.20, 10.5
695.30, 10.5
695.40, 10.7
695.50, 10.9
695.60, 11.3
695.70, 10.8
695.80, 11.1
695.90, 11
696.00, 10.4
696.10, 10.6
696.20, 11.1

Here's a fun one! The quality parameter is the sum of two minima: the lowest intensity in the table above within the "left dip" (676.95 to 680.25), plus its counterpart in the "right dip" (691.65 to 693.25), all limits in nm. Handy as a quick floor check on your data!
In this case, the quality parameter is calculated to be 19.9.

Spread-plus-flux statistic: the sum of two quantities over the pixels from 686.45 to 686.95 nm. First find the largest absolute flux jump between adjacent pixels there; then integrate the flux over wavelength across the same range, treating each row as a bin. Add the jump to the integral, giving 6.2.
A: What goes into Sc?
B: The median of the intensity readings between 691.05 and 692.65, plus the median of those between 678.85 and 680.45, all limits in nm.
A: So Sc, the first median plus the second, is 21.10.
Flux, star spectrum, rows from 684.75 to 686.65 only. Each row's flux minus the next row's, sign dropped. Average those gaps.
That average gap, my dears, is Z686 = 0.306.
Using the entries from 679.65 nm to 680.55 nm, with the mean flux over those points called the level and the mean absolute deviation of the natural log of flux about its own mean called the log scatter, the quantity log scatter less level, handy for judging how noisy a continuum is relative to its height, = -11.0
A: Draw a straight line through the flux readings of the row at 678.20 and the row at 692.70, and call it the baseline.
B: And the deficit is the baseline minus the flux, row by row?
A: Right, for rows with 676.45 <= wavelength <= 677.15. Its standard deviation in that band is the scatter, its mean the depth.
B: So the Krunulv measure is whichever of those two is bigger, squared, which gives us 0.115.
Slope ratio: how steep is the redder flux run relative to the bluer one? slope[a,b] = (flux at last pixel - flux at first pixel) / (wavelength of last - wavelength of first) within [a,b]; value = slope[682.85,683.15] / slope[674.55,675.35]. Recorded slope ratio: 21.0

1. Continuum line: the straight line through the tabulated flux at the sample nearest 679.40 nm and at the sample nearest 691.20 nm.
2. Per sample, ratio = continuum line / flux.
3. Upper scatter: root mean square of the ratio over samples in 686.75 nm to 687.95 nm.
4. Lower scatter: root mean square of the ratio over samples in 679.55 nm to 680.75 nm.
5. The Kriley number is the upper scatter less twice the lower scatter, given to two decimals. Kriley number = -1.04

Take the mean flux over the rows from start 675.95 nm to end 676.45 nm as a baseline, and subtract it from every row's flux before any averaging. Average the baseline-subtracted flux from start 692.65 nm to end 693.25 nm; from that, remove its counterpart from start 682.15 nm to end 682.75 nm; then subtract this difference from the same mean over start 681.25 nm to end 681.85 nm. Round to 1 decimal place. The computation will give 0.4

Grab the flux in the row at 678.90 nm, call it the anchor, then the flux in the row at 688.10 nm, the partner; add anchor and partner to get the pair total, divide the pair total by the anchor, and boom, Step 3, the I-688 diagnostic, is 1.97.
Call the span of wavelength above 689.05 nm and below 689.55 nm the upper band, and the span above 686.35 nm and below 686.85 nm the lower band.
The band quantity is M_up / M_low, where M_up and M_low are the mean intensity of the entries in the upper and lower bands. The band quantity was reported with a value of 0.963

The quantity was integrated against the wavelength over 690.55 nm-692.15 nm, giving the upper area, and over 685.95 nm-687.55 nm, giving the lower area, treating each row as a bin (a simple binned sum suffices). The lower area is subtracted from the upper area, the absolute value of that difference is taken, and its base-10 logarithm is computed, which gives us -0.57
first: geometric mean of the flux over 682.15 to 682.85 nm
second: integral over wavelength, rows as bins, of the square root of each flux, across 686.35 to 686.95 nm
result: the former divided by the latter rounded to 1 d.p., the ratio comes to 5.5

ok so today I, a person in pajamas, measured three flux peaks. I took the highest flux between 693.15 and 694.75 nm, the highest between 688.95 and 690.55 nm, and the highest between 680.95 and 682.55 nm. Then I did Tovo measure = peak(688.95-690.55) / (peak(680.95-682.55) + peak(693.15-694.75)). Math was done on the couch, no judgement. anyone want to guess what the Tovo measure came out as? 0.500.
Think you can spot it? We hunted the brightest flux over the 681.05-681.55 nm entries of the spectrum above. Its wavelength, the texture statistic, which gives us 681.50 nm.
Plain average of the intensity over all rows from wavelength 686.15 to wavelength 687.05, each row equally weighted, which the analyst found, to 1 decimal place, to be 10.7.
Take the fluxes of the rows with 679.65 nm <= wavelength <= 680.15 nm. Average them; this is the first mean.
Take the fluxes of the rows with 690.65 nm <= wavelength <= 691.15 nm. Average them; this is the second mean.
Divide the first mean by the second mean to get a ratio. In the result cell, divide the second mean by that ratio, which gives 10.5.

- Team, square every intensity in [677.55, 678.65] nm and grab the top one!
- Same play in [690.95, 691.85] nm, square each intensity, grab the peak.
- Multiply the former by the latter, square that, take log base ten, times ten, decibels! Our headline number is 85.0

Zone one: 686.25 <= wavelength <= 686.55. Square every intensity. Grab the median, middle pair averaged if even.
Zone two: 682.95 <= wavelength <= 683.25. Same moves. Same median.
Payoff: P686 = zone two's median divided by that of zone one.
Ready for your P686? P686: 1.02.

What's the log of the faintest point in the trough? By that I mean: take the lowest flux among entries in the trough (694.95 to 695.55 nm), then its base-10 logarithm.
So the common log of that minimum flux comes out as 1.017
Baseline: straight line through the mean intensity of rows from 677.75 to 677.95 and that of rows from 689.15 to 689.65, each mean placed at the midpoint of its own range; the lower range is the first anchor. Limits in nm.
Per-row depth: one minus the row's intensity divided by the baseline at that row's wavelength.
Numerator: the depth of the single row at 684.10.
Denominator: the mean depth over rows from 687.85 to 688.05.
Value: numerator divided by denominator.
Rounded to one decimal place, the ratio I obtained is -1.6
